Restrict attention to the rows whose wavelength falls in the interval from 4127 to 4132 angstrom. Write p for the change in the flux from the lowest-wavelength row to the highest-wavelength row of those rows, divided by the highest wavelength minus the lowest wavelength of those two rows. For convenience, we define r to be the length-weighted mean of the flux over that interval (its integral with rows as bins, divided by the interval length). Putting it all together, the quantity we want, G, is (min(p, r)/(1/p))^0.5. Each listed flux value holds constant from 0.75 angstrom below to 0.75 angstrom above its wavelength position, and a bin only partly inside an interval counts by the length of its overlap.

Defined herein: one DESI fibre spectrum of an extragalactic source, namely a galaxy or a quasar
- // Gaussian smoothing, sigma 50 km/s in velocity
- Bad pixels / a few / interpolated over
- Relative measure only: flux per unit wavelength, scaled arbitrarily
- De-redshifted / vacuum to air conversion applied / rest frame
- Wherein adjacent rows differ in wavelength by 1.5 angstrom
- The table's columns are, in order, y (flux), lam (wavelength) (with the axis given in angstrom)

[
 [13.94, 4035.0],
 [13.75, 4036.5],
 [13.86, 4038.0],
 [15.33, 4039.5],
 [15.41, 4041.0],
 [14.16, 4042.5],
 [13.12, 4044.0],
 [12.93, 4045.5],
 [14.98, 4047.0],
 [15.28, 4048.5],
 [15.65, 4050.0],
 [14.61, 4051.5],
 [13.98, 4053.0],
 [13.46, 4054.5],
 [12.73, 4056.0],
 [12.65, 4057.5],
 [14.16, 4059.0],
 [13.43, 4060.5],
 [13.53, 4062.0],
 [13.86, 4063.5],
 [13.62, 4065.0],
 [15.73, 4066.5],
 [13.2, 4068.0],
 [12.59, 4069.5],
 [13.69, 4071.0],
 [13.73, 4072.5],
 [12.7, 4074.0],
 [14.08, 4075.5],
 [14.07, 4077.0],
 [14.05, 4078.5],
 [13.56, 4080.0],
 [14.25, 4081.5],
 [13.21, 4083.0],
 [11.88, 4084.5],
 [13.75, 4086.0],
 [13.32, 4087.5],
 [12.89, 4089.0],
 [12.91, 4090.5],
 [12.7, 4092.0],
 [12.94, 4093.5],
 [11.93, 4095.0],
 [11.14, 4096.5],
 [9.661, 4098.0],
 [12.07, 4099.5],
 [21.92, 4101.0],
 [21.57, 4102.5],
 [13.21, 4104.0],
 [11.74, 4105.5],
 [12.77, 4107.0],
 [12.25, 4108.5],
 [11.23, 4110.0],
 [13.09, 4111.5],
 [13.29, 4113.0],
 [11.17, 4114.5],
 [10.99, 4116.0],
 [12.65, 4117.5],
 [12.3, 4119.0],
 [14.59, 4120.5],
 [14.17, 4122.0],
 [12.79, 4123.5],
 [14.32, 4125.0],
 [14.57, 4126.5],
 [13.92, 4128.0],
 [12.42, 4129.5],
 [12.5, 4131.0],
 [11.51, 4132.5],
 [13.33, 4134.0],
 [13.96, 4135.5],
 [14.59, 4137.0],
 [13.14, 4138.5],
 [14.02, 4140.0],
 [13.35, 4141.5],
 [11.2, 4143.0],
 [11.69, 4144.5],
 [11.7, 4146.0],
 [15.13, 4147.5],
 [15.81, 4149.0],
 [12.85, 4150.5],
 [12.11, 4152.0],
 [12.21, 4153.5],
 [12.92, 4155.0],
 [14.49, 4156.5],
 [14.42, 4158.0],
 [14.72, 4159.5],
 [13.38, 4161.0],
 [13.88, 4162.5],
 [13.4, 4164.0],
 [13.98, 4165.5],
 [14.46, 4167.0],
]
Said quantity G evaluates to 0.47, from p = -0.47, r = 13.0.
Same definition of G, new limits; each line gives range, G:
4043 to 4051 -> 0.42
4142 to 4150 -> 0.77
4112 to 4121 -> 0.17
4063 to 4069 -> 0.15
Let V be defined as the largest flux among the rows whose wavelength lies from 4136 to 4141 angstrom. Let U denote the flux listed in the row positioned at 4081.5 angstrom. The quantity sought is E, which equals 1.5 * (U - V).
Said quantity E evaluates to -0.5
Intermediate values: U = 14.25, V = 14.59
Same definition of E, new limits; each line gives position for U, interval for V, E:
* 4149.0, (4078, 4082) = 2.3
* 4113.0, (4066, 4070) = -3.7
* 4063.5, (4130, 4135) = 0.8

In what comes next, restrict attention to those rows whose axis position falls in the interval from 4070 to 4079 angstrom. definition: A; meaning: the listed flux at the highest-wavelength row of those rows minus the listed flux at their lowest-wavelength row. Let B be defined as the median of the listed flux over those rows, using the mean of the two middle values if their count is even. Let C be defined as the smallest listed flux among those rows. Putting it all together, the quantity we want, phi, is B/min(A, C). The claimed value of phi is 39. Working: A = 0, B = 13.9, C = 12.7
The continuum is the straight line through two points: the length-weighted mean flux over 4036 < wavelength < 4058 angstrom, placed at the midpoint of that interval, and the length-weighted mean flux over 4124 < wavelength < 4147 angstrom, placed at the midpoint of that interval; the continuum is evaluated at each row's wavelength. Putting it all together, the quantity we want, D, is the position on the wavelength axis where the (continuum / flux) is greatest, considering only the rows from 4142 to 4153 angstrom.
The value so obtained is 4143.0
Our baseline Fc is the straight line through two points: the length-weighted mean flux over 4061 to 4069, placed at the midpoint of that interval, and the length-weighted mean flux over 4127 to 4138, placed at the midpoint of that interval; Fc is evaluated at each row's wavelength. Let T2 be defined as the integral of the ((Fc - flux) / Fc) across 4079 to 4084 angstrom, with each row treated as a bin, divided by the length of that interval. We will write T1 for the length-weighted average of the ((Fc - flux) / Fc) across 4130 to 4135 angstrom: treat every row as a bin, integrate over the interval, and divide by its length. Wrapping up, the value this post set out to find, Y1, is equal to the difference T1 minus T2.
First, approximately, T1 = 0.052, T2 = 0.011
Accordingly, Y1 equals 0.041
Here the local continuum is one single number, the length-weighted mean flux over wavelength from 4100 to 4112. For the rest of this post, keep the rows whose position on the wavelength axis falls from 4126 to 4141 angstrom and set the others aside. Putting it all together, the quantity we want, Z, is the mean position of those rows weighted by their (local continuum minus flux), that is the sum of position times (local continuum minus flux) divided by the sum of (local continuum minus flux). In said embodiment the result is 4132.9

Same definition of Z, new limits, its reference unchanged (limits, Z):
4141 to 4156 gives 4147.9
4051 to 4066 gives 4058.6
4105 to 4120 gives 4112.3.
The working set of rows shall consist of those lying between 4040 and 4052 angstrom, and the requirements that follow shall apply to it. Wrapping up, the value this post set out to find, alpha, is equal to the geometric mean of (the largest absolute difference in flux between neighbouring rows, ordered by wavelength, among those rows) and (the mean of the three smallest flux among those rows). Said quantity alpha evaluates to 5.2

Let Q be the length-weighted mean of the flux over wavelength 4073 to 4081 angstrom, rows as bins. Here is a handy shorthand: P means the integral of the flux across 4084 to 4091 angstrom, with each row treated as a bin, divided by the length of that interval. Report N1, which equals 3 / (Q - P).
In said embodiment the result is 4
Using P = 13.0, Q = 13.7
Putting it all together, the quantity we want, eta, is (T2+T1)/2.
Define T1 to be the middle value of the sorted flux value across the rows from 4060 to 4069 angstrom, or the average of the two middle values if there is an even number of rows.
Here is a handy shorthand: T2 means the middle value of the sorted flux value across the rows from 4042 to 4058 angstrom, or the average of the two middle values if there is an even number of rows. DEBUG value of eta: 13.8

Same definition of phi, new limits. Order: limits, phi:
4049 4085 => -4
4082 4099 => -4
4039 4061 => -7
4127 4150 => 7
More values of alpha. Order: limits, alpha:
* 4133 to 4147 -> 5.0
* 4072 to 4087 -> 4.9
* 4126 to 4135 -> 4.7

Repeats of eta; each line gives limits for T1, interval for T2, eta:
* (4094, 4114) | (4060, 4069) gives 12.9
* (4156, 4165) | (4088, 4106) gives 13.5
